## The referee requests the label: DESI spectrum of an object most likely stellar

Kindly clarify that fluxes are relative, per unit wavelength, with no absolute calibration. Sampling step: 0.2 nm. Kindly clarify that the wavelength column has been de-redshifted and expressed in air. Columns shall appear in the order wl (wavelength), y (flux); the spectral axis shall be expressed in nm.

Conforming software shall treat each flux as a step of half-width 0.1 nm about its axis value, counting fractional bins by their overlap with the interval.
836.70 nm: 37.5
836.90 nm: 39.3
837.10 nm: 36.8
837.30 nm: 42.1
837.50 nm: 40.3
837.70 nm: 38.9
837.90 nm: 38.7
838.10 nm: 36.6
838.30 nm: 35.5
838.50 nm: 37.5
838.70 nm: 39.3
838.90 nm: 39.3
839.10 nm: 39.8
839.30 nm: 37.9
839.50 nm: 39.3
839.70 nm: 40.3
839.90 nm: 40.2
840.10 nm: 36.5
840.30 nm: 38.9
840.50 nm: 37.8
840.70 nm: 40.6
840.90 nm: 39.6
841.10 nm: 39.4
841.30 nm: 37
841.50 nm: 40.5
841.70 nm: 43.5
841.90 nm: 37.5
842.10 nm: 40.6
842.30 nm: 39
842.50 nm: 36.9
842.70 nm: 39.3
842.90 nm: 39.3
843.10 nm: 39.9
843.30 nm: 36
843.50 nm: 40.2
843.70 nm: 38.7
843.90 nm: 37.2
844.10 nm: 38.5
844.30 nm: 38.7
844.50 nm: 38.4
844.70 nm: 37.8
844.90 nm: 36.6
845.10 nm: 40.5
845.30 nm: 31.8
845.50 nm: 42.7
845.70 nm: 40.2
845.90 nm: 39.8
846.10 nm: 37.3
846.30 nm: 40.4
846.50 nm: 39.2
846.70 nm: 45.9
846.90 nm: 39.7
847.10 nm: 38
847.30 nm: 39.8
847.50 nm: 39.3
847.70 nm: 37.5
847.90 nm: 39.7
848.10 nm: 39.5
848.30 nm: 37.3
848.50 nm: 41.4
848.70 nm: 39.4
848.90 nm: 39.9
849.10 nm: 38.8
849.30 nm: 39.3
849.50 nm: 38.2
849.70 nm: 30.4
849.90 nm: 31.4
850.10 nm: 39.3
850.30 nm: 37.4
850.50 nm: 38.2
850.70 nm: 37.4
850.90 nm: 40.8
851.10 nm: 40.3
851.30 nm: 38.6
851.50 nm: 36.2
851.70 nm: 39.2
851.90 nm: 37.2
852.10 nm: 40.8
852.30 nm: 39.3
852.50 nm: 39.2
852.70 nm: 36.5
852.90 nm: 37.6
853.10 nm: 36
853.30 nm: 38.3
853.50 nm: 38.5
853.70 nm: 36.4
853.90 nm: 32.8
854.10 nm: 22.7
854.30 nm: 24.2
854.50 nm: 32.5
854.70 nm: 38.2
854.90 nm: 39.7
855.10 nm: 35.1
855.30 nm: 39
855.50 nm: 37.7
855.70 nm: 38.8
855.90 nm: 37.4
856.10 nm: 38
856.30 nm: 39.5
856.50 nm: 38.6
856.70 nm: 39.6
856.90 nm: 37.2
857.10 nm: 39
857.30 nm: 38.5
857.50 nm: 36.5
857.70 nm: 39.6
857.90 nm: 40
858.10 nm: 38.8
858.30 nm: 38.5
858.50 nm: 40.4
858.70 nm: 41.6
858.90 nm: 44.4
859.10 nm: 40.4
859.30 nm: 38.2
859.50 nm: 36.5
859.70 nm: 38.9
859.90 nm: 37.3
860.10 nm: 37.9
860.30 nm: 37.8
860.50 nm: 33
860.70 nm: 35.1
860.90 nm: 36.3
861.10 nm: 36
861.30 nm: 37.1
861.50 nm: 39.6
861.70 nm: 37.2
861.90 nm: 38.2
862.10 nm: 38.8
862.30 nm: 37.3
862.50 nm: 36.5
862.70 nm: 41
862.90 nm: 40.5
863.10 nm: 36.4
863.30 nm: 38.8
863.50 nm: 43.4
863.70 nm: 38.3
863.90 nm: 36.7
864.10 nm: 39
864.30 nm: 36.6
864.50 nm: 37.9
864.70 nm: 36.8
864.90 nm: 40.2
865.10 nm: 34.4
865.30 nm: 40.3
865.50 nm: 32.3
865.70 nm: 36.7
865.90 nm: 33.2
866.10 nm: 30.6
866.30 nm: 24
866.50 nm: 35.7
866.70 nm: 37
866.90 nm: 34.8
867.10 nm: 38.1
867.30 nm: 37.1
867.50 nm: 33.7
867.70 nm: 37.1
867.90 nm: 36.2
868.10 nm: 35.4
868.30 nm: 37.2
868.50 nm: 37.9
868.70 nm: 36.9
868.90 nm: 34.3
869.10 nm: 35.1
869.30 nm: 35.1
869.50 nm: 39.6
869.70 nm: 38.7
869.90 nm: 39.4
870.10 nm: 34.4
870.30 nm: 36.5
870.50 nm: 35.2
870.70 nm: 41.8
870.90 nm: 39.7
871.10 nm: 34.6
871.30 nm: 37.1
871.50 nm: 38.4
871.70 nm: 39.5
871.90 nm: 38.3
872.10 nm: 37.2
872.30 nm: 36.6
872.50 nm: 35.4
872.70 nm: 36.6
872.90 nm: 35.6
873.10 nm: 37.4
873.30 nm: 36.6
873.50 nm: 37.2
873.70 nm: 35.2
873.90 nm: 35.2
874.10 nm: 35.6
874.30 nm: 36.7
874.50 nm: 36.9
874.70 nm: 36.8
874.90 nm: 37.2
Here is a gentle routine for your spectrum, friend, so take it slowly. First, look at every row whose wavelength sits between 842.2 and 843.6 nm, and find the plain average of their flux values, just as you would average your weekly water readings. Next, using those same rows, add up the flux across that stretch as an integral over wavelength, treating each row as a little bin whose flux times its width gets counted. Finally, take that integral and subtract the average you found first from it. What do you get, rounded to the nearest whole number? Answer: 15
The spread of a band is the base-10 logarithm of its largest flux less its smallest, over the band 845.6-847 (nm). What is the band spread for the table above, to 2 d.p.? 0.93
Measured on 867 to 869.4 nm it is 0.64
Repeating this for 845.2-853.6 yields 1.19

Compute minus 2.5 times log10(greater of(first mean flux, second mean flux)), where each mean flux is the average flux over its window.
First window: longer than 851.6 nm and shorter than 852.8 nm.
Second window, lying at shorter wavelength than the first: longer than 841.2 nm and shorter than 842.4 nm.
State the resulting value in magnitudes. -3.997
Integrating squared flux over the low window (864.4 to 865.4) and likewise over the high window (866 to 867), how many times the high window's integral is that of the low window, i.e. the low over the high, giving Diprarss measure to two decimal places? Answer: 1.34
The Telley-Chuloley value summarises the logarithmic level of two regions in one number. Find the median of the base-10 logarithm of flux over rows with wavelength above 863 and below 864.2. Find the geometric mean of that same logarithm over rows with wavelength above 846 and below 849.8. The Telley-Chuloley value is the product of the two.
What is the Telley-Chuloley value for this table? 2.52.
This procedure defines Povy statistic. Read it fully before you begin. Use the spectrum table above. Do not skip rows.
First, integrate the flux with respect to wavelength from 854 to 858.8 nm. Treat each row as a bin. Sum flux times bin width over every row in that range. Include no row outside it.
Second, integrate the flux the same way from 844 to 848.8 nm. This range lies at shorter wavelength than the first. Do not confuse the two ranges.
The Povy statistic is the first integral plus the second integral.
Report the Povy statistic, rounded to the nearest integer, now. 366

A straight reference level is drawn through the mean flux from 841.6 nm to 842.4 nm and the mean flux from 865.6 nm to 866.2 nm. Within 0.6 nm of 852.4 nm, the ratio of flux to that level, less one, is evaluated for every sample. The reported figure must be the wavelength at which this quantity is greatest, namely 852.10 nm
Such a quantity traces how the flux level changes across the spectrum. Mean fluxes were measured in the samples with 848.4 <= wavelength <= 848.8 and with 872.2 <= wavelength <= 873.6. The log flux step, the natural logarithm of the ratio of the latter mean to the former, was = -0.10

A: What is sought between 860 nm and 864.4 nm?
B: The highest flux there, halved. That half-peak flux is 21.7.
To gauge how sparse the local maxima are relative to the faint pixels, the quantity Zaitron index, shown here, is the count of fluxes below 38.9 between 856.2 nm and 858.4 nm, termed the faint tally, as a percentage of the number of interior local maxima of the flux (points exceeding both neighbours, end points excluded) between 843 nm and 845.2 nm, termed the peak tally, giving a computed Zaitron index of 300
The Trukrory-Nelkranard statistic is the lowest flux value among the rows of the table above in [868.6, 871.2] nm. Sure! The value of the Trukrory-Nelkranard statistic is 34.3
